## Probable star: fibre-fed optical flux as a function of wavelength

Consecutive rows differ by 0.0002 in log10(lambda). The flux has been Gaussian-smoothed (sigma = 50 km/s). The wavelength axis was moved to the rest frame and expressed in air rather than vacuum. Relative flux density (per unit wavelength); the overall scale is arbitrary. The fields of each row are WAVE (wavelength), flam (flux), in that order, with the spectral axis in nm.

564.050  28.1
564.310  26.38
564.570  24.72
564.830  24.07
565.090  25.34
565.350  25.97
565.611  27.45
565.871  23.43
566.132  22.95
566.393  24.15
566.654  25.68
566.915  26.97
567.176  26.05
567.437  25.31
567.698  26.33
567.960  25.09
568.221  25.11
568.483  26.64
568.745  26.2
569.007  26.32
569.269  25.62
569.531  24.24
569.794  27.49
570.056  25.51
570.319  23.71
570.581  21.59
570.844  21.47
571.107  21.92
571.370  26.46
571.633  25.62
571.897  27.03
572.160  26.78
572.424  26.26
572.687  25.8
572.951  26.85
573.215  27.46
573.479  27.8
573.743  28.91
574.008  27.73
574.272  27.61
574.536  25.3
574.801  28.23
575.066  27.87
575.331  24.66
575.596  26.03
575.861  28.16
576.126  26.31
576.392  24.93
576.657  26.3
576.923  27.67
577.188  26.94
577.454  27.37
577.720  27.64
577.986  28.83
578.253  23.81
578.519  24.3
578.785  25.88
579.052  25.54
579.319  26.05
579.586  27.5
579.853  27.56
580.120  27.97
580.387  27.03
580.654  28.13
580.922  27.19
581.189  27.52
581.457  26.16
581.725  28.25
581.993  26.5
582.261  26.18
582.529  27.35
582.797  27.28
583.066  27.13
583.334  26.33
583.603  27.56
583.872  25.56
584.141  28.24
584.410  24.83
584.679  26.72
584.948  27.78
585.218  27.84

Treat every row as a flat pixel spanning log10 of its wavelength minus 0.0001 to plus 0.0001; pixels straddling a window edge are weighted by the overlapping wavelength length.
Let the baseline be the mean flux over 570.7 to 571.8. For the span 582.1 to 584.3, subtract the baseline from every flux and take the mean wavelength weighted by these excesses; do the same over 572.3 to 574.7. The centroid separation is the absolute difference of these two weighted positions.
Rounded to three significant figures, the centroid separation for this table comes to 9.71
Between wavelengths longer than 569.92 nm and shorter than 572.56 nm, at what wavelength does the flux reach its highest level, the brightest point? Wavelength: 571.897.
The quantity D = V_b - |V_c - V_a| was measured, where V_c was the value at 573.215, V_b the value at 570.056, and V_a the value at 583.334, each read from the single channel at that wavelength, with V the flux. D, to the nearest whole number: 24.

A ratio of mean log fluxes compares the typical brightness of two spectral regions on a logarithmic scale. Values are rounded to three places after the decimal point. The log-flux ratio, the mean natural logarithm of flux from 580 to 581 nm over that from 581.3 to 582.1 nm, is 1.007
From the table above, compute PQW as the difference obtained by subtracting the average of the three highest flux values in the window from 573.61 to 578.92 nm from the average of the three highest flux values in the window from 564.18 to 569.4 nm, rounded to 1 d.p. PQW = -1.6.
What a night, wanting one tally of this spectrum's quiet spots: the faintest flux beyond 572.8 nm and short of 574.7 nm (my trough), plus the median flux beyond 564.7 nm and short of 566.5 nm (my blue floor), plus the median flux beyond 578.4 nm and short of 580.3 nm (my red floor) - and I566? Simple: 75.5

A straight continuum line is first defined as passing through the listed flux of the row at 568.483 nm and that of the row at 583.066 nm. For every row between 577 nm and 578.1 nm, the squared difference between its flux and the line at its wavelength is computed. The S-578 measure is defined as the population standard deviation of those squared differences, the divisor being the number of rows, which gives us 1.4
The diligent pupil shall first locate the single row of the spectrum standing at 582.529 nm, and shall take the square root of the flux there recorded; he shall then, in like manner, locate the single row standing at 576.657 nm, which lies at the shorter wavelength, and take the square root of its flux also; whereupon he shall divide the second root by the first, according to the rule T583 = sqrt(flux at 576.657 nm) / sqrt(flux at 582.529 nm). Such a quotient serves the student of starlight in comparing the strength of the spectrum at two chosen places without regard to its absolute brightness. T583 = 0.98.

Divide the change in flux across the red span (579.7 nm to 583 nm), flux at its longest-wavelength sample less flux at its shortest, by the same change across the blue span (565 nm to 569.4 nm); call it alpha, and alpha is -1.0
